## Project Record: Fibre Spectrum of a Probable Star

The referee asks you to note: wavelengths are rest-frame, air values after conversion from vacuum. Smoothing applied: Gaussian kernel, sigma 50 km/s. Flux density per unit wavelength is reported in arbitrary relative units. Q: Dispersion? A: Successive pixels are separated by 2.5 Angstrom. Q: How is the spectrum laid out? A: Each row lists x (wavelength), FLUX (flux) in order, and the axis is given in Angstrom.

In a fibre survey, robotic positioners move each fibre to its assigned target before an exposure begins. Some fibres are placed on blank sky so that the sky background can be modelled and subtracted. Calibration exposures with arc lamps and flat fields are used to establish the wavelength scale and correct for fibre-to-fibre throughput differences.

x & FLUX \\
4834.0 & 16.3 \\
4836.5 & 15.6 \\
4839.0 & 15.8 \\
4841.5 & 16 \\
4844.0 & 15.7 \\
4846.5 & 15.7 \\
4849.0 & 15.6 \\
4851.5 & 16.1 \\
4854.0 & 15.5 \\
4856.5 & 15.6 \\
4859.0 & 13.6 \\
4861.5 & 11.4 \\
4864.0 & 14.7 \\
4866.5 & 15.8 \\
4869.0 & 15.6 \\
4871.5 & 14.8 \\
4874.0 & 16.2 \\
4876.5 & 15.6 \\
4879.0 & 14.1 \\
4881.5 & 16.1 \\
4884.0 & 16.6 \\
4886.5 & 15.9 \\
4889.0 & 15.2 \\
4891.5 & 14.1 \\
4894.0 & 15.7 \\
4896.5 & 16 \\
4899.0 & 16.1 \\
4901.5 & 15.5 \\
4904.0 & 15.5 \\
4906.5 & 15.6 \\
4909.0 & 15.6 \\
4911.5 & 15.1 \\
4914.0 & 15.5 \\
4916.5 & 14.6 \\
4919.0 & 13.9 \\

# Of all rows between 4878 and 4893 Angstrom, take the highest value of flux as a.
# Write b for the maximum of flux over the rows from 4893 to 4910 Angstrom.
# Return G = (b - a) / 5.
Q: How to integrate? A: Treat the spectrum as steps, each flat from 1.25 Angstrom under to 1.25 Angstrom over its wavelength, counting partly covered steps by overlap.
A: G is -0.10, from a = 16.6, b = 16.1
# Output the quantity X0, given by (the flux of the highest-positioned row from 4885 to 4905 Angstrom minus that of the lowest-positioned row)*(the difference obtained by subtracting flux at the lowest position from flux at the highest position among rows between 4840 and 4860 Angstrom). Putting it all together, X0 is 1.0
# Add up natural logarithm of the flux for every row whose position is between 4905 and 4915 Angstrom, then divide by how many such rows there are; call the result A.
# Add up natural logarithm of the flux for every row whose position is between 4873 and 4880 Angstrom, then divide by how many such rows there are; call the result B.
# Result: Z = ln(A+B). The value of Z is 1.70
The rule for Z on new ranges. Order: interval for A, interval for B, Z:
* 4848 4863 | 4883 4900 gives 1.69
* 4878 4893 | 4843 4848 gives 1.70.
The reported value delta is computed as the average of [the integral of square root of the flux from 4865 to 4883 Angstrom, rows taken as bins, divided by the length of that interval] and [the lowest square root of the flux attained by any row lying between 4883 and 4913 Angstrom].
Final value 3.84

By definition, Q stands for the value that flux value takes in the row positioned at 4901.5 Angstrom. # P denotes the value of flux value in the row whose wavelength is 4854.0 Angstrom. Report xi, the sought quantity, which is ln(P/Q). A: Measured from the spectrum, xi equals 0.00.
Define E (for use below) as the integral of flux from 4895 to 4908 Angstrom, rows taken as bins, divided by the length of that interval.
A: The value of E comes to 15.7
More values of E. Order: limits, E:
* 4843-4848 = 15.7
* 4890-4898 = 15.3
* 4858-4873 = 14.4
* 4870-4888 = 15.6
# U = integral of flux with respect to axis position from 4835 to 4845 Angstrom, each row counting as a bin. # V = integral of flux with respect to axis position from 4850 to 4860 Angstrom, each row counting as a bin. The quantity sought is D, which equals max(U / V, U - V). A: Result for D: 5.40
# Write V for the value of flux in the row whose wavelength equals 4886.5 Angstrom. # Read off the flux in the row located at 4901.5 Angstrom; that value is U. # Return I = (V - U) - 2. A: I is -1.6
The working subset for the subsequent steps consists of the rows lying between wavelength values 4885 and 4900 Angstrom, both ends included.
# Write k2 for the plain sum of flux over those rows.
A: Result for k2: 93.0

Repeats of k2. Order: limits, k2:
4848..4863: 87.8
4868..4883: 92.4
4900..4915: 92.8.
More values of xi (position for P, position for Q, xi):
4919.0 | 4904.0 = -0.11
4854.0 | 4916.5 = 0.06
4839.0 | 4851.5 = -0.02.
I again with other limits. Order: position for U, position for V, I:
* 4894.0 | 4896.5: -1.7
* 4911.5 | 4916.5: -2.5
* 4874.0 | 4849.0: -2.6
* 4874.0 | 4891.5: -4.1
